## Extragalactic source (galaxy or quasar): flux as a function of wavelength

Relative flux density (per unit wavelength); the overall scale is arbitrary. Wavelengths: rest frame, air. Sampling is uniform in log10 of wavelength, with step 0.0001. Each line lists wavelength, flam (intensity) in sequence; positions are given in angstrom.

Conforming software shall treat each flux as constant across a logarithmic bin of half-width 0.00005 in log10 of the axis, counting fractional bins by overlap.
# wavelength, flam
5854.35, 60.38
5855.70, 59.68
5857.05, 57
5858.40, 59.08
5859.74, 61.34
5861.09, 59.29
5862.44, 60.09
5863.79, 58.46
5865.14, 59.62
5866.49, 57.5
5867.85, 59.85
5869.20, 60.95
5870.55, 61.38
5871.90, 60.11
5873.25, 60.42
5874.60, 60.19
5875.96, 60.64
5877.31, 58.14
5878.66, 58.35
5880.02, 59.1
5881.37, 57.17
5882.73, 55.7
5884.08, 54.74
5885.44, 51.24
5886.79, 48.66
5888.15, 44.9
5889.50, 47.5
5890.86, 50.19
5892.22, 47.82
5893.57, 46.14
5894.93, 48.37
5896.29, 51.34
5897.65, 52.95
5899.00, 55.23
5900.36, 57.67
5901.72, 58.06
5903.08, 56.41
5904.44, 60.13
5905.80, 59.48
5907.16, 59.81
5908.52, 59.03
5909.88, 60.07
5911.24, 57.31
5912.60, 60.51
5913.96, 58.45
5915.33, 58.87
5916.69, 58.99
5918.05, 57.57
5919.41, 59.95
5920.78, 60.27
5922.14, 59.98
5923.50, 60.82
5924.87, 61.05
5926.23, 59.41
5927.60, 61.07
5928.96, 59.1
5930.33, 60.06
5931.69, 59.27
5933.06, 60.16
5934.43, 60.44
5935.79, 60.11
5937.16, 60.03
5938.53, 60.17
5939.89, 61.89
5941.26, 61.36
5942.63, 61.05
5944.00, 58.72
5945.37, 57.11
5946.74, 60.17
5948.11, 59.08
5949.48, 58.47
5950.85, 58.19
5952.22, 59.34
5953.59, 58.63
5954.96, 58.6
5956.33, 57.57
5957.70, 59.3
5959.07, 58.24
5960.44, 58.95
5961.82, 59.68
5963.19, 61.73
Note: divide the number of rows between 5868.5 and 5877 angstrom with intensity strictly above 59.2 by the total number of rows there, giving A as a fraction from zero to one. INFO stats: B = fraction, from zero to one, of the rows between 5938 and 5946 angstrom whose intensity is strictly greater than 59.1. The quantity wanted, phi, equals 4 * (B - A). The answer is -1.3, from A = 1.0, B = 0.7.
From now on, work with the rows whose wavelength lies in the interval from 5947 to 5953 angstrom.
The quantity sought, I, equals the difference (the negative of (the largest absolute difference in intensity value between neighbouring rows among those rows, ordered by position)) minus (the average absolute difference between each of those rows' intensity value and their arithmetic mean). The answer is -1.6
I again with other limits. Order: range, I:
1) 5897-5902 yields -4.3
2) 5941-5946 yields -4.0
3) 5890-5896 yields -3.5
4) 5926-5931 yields -2.6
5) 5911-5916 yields -4.1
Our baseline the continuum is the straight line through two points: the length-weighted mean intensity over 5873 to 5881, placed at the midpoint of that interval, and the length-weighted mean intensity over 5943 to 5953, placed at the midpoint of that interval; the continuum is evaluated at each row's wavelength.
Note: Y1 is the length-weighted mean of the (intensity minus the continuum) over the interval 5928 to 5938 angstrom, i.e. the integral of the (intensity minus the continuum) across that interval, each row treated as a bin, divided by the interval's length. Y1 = 1.0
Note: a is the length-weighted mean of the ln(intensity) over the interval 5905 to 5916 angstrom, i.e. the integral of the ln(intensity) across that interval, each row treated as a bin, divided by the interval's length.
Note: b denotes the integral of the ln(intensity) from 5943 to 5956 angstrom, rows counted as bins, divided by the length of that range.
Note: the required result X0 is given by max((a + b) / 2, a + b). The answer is 8.15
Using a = 4.08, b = 4.07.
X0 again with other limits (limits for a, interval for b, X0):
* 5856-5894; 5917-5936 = 8.12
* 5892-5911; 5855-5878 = 8.10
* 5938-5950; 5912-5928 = 8.18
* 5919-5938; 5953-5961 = 8.17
